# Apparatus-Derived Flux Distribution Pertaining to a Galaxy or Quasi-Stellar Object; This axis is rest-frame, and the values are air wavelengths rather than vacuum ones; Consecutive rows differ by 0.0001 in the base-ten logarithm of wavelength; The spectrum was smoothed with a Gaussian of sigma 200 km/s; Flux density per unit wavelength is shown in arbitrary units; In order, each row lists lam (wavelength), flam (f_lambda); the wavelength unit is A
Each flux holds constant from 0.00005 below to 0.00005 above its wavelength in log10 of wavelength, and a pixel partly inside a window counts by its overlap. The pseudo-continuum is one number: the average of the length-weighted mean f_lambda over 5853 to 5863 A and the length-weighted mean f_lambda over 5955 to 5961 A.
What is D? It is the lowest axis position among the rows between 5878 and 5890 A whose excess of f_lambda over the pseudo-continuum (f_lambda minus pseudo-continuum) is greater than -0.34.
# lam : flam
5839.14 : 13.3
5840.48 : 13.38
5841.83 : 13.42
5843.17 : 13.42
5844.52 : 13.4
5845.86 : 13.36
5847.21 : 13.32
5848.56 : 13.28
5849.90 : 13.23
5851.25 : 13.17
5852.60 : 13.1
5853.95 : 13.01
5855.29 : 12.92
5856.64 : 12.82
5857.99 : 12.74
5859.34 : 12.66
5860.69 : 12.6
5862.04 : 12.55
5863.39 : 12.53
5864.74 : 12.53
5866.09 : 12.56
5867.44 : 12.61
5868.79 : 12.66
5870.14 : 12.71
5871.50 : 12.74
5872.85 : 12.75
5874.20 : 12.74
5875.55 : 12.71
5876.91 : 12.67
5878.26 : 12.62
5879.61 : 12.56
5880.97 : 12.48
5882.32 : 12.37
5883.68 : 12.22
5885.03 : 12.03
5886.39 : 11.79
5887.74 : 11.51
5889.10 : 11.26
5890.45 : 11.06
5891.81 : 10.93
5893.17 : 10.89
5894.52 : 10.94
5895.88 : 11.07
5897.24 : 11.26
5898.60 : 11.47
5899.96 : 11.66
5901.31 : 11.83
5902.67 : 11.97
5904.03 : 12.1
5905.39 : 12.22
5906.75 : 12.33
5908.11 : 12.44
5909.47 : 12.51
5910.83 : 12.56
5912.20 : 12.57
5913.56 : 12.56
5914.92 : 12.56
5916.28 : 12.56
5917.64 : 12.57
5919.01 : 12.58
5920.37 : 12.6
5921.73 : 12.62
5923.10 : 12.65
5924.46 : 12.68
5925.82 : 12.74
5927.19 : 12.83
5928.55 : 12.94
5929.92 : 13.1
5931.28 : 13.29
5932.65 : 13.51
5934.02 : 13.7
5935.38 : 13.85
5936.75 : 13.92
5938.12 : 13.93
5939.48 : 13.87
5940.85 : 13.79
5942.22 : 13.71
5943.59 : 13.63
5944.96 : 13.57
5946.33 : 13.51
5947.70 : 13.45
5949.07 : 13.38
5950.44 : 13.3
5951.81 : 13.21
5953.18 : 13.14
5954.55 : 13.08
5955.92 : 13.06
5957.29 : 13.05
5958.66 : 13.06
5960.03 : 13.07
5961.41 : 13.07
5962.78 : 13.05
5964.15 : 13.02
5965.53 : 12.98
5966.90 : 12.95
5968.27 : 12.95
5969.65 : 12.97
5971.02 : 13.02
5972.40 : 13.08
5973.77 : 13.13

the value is 5878.26 A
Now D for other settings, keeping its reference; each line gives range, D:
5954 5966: 5954.55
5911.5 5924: 5919.01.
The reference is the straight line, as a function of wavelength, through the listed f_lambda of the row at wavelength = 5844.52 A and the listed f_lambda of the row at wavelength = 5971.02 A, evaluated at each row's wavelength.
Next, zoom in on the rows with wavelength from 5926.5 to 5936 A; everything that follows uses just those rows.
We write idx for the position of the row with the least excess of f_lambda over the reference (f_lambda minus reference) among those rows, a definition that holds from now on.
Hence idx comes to 5927.19 A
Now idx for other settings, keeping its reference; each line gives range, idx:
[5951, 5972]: 5966.90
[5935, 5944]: 5943.59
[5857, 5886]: 5885.03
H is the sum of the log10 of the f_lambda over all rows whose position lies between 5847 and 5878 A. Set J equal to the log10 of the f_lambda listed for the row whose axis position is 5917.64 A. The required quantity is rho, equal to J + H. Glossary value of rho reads 27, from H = 25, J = 1.10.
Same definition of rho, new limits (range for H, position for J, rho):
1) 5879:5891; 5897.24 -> 11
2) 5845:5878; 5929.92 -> 28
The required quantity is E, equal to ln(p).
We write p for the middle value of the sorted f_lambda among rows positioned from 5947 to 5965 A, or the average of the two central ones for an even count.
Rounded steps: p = 13.1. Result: 2.57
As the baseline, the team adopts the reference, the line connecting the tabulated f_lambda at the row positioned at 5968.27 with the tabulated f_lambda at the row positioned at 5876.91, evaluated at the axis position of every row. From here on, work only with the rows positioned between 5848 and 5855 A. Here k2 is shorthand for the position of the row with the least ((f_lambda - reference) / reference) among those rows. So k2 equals 5853.95 A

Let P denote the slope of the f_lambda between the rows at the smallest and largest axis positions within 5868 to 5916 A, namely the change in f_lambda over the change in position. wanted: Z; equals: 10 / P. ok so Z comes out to -4613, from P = -0.002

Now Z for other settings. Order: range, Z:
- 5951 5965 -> -649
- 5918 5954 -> 610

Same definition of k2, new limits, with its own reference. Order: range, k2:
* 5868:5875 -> 5868.79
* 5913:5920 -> 5916.28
